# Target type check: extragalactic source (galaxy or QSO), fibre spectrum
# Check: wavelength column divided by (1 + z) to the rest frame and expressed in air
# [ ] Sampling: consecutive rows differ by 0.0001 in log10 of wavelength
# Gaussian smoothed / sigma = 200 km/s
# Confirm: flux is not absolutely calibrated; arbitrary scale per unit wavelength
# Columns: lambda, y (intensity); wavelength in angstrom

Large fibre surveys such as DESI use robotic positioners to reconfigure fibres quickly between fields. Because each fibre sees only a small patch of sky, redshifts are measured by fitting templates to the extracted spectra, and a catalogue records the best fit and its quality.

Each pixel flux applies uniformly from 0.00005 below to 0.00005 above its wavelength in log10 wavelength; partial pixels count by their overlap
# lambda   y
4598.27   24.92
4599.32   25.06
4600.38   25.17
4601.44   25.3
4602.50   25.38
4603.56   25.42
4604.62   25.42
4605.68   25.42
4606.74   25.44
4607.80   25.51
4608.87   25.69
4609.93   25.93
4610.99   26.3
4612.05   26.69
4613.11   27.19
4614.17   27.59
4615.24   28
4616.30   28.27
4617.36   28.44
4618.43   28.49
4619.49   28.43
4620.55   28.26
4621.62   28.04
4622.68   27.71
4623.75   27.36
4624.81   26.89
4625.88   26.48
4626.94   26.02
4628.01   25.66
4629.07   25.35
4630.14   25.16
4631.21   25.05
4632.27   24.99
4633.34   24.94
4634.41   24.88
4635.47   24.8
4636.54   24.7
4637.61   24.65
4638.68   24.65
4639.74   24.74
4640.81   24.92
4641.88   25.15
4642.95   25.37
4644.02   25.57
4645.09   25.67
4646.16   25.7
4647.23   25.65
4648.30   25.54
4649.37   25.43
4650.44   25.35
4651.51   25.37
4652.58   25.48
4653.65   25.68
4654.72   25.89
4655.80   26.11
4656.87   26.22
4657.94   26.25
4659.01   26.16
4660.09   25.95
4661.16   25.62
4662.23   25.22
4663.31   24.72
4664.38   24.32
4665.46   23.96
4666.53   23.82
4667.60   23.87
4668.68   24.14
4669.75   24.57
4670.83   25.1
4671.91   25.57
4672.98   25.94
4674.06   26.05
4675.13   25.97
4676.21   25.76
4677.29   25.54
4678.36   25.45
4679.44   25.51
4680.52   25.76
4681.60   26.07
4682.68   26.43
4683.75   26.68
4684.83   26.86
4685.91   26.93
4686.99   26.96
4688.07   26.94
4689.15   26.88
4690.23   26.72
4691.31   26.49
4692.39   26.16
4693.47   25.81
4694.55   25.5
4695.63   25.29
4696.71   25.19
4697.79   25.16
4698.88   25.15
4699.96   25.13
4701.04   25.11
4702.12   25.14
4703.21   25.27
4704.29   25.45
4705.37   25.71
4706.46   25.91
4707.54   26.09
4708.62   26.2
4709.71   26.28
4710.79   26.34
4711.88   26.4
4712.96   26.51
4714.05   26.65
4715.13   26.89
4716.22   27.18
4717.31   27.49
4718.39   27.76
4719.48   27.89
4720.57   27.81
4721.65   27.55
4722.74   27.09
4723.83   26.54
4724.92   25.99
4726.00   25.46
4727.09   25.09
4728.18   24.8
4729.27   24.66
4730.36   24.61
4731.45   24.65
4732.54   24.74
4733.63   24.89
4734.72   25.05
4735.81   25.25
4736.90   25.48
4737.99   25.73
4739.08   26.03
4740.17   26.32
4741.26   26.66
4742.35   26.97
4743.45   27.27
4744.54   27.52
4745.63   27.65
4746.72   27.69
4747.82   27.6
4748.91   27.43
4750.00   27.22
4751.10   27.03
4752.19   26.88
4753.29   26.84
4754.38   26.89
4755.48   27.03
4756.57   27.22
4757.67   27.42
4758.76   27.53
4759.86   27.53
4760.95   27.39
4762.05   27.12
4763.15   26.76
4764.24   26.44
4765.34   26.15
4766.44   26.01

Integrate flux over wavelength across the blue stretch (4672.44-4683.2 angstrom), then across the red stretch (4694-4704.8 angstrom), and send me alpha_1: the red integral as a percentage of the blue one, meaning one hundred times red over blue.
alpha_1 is 98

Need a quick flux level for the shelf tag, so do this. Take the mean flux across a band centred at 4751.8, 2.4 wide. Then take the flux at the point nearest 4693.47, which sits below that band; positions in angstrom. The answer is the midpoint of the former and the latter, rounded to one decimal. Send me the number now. 26.4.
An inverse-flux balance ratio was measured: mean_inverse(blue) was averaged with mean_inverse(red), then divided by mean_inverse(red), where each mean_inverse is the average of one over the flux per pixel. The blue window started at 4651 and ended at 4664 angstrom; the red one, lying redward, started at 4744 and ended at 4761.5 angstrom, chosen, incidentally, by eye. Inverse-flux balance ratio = 1.031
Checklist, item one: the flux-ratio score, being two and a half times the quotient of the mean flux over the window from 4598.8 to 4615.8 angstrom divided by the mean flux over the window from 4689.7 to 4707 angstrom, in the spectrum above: 2.54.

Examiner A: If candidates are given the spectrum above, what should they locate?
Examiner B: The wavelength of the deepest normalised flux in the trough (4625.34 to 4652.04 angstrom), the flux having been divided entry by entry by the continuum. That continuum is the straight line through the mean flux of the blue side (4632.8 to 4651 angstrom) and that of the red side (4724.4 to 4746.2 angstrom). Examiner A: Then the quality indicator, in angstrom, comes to 4638.68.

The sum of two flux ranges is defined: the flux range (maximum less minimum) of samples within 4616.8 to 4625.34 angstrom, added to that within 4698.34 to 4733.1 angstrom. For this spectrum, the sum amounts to 4.9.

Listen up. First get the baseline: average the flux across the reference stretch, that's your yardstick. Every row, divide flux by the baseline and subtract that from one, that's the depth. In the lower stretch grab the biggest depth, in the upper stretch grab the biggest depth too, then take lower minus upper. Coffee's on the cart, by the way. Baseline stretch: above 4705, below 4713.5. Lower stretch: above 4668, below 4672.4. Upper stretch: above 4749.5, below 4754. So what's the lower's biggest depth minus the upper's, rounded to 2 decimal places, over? 0.10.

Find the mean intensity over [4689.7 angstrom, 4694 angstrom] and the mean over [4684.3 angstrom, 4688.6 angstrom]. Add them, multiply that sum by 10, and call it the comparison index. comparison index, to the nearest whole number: 532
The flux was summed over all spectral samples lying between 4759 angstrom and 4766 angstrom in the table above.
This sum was 161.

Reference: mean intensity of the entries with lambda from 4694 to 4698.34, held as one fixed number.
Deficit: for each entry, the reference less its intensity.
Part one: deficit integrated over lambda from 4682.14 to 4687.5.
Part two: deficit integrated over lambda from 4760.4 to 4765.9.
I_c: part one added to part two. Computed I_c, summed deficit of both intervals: -16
